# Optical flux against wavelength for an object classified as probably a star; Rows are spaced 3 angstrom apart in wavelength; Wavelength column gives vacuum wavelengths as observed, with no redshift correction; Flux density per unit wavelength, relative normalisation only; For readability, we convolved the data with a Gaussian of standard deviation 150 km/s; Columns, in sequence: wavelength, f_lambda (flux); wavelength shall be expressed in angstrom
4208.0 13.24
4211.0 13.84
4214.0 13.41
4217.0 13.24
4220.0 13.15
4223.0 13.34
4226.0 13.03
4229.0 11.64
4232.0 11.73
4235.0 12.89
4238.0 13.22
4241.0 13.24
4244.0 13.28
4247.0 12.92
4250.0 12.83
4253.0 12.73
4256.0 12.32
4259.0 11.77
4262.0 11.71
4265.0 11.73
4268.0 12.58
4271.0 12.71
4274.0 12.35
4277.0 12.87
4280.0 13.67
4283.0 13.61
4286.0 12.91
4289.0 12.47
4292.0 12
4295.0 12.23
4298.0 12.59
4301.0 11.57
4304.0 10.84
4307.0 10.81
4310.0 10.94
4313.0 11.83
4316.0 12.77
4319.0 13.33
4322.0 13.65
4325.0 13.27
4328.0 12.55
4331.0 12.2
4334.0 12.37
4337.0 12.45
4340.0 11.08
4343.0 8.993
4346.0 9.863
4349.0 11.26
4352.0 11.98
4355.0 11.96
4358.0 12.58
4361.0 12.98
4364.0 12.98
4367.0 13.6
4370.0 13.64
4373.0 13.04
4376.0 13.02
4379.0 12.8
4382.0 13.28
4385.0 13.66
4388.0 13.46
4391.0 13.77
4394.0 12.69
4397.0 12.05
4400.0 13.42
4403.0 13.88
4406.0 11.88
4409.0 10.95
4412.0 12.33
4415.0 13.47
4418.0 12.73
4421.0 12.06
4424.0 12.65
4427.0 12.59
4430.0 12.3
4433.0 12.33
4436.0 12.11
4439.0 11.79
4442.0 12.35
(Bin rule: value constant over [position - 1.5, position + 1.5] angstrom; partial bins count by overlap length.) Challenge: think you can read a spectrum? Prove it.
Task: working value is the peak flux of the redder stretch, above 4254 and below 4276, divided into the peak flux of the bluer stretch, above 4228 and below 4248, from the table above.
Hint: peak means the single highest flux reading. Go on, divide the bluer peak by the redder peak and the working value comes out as 1.045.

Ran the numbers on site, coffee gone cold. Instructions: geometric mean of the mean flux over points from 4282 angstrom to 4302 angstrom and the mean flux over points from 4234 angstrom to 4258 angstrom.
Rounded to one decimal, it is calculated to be 12.7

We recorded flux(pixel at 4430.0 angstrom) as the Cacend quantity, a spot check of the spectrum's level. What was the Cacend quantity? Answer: 12.3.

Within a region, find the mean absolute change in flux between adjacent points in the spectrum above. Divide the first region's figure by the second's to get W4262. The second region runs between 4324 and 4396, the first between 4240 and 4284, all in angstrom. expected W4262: 0.56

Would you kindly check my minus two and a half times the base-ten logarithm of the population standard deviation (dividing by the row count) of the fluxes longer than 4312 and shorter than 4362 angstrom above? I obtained -0.18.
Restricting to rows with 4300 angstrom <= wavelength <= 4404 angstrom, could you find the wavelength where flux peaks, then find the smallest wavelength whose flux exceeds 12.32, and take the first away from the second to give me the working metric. -87 angstrom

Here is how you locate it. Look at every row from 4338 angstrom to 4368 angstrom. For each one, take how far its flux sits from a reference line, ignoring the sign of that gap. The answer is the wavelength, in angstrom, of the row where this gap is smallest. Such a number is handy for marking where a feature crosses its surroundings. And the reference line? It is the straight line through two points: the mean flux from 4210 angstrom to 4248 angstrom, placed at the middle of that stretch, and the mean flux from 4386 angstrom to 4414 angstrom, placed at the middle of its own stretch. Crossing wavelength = 4361.0 angstrom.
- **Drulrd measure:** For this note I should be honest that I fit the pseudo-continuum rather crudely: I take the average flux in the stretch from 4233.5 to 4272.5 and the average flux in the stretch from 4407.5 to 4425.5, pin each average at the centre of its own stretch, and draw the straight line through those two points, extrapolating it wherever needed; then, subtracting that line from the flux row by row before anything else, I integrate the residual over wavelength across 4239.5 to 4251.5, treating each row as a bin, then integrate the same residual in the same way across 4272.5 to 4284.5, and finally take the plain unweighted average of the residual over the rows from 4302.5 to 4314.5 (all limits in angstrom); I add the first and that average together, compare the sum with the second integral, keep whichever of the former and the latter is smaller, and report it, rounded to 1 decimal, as 3.9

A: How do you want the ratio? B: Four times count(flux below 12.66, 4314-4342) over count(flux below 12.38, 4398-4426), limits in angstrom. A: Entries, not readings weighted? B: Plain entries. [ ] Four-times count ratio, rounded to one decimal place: 5.0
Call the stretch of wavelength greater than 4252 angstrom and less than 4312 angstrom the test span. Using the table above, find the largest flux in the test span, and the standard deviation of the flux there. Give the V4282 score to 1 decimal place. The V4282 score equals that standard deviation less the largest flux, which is -12.9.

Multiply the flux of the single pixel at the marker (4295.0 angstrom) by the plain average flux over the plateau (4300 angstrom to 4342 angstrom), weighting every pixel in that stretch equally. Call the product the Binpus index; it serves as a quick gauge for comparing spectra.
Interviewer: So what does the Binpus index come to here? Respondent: 148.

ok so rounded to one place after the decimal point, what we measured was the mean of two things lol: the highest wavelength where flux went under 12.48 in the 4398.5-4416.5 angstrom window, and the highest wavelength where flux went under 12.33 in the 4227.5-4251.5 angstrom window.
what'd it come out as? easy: 4322.0 angstrom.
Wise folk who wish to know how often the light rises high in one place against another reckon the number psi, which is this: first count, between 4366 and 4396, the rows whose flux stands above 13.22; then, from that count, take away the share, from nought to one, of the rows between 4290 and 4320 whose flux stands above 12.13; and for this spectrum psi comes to 5.6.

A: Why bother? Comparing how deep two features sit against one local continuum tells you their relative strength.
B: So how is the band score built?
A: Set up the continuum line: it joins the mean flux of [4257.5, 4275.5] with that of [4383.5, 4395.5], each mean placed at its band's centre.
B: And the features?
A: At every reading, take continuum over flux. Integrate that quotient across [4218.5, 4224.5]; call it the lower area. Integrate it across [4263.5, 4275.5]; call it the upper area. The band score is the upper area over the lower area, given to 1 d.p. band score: 2.2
